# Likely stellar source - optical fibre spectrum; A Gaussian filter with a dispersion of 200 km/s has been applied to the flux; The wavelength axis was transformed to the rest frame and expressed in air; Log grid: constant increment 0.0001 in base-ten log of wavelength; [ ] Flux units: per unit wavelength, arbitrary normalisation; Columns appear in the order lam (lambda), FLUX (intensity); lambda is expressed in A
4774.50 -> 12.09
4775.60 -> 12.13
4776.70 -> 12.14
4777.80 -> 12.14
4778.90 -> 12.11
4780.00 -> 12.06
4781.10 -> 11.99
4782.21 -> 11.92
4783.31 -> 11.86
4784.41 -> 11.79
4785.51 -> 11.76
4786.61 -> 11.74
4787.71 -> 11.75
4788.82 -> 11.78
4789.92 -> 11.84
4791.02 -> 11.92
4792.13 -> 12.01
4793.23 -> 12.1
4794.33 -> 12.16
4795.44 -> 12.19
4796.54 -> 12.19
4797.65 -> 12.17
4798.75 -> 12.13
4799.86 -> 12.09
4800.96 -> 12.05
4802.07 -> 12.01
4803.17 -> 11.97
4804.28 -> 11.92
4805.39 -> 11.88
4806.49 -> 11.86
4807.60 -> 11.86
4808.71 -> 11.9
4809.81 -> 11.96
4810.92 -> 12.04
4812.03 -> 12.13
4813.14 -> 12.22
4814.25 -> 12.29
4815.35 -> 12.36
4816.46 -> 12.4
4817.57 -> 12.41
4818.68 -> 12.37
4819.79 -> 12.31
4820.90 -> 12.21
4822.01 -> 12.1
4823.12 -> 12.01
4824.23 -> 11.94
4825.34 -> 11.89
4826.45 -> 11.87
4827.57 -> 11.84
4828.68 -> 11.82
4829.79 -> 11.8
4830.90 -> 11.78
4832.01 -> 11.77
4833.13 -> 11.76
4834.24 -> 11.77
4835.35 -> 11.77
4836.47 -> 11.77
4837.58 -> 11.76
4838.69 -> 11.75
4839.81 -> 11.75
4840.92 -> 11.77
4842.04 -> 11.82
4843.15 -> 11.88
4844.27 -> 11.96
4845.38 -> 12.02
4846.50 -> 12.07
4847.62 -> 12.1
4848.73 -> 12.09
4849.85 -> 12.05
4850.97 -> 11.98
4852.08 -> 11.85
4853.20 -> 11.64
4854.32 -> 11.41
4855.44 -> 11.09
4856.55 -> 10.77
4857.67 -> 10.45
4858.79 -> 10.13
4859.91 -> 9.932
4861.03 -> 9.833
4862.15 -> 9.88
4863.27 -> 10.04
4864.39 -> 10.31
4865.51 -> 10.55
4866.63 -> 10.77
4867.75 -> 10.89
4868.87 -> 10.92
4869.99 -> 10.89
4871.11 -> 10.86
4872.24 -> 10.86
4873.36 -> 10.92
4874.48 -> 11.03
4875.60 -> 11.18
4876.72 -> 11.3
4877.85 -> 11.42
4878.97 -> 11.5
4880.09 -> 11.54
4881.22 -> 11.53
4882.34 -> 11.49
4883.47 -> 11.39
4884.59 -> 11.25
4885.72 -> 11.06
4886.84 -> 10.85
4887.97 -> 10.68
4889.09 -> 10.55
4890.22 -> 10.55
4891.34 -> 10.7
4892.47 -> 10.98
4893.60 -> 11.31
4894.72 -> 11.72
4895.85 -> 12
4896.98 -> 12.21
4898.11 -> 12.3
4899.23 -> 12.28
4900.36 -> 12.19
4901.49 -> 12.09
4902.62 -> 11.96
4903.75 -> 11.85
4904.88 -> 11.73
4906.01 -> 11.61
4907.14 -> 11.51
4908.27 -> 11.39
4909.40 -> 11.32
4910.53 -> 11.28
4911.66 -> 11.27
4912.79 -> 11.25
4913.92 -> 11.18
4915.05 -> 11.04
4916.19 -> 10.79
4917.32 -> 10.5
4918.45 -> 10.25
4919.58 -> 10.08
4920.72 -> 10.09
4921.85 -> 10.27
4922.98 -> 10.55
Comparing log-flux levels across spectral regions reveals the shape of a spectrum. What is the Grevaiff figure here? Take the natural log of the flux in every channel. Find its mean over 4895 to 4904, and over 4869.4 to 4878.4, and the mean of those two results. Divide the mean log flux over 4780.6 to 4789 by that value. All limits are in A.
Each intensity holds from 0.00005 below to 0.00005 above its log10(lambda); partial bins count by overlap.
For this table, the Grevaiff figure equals 1.01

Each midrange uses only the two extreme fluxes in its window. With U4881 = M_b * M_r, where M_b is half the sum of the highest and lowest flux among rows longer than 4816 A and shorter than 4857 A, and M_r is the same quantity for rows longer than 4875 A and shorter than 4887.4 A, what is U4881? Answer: 130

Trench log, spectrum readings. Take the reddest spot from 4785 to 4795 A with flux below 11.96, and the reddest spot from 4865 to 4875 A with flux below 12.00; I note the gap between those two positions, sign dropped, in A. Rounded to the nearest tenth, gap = 83.5 A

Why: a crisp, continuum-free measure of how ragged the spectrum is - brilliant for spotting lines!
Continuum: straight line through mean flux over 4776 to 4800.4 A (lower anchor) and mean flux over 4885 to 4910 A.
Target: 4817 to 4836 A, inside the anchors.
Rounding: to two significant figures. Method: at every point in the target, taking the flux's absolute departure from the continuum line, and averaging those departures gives 0.16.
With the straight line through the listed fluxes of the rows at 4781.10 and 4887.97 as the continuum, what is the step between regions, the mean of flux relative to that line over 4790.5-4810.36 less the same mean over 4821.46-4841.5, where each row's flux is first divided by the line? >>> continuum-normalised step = -0.02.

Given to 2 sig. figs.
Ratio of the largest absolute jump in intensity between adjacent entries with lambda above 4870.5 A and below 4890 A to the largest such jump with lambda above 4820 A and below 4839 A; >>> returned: 1.9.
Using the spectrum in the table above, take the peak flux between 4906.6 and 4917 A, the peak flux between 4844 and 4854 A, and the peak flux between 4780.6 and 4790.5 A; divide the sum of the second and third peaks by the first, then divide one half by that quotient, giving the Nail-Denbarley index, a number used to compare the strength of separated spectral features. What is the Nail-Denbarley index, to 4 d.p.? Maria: 0.2389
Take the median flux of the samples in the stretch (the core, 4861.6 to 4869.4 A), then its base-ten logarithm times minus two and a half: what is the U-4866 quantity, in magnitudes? -2.56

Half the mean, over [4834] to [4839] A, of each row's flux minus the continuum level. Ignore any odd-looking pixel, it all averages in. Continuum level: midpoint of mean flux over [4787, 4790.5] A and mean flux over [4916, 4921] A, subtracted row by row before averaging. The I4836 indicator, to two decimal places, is 0.35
